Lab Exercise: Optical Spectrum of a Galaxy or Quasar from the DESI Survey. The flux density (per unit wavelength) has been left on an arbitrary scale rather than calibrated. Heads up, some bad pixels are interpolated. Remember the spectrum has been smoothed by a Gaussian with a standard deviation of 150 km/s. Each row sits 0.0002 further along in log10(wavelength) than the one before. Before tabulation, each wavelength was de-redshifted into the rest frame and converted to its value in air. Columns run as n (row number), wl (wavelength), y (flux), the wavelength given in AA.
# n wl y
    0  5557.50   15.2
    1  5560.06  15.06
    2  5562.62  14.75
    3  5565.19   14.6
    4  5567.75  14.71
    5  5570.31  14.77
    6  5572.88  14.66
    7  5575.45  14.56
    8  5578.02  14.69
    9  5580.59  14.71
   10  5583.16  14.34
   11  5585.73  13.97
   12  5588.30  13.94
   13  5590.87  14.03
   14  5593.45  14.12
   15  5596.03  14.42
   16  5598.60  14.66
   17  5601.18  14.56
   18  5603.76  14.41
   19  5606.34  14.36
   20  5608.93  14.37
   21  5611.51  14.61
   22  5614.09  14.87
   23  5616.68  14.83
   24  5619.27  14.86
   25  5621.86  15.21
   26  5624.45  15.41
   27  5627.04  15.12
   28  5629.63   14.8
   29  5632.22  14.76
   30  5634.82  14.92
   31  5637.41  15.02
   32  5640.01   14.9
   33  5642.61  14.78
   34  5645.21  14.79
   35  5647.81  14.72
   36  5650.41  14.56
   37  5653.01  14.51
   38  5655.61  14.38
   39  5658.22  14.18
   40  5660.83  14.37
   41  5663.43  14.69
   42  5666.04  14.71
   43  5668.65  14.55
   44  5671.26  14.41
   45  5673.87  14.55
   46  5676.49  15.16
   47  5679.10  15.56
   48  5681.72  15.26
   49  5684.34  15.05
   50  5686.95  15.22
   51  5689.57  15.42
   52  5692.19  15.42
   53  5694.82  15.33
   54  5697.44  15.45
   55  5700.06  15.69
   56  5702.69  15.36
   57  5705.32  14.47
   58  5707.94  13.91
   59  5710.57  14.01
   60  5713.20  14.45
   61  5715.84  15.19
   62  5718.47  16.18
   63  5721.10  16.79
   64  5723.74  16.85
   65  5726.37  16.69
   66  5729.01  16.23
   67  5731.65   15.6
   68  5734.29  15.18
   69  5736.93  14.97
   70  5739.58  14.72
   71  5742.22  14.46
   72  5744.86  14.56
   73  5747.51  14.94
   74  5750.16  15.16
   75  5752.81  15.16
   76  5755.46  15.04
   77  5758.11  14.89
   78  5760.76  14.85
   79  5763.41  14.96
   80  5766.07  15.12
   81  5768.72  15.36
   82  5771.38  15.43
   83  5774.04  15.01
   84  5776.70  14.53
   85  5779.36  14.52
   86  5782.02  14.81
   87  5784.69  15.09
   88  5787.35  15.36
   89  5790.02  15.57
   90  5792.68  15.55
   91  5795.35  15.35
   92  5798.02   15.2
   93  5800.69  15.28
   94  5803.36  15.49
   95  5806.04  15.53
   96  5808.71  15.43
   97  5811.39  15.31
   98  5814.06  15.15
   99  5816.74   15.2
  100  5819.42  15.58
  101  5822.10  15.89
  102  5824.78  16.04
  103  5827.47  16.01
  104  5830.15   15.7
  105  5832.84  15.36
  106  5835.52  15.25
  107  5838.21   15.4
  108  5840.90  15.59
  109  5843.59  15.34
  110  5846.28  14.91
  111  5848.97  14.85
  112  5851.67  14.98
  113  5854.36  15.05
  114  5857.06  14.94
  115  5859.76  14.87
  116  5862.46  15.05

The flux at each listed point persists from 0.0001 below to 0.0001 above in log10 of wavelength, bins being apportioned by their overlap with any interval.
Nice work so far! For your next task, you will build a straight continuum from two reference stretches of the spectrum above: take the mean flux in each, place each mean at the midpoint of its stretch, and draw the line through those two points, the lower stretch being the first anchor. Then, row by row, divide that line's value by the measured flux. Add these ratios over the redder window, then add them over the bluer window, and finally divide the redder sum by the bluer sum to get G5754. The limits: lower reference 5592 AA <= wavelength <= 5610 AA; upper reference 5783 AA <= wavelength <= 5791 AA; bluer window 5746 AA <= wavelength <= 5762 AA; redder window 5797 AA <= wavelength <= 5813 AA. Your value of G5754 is 0.99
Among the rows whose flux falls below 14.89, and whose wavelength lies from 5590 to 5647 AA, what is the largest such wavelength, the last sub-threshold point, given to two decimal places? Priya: 5645.21 AA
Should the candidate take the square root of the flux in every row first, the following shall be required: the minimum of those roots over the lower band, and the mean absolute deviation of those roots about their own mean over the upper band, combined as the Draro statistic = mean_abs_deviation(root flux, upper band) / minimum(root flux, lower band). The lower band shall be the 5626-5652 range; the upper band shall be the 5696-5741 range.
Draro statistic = 0.0248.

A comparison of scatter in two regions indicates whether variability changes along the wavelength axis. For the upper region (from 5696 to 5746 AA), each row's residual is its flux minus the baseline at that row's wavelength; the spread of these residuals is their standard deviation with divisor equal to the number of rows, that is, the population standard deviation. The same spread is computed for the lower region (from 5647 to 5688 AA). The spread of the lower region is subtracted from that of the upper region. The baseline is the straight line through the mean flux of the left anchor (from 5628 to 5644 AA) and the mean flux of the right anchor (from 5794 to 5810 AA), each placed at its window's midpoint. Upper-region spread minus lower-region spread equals 0.5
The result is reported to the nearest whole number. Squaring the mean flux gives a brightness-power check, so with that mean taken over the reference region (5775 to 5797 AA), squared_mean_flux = 228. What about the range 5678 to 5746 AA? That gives 234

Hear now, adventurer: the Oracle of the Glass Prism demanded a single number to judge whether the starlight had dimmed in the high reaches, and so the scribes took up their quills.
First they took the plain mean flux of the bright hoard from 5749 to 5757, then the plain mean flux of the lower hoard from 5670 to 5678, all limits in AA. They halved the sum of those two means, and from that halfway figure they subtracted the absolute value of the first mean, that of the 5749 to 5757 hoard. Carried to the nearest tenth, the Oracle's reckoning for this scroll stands -0.2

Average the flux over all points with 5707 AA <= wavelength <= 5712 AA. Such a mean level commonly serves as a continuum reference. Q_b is 14.0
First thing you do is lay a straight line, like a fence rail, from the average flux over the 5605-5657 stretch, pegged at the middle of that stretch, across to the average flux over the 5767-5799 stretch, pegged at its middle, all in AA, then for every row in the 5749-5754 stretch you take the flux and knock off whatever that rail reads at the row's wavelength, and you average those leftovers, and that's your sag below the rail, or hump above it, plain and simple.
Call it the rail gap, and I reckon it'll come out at 0.1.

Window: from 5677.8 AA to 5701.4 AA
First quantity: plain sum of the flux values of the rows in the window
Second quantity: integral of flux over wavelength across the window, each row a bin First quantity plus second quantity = 501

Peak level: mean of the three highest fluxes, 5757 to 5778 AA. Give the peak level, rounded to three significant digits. 15.3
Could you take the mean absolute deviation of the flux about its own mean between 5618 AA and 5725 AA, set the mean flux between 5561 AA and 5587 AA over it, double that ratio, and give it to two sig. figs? 62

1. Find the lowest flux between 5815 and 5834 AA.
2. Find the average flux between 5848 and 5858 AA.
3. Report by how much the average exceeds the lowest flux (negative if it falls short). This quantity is -0.2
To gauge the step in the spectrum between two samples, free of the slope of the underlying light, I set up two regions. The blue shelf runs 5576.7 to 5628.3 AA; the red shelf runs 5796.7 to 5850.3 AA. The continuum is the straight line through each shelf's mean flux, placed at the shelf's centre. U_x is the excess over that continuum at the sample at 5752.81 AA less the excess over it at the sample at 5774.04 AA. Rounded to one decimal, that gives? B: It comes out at 0.2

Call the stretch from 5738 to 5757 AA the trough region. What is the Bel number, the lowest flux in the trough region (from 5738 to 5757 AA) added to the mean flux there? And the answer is 29.3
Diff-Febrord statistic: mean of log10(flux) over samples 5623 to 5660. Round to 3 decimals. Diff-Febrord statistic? 1.169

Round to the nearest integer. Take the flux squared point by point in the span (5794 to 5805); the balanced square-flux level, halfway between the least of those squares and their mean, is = 233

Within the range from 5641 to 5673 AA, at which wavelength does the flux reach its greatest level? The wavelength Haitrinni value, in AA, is 5645.21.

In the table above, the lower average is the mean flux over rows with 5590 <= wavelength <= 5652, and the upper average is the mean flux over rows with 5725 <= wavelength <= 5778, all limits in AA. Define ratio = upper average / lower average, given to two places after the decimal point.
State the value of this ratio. 1.03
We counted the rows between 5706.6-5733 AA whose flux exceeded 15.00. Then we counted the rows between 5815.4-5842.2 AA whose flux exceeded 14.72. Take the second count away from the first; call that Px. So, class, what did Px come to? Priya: -3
